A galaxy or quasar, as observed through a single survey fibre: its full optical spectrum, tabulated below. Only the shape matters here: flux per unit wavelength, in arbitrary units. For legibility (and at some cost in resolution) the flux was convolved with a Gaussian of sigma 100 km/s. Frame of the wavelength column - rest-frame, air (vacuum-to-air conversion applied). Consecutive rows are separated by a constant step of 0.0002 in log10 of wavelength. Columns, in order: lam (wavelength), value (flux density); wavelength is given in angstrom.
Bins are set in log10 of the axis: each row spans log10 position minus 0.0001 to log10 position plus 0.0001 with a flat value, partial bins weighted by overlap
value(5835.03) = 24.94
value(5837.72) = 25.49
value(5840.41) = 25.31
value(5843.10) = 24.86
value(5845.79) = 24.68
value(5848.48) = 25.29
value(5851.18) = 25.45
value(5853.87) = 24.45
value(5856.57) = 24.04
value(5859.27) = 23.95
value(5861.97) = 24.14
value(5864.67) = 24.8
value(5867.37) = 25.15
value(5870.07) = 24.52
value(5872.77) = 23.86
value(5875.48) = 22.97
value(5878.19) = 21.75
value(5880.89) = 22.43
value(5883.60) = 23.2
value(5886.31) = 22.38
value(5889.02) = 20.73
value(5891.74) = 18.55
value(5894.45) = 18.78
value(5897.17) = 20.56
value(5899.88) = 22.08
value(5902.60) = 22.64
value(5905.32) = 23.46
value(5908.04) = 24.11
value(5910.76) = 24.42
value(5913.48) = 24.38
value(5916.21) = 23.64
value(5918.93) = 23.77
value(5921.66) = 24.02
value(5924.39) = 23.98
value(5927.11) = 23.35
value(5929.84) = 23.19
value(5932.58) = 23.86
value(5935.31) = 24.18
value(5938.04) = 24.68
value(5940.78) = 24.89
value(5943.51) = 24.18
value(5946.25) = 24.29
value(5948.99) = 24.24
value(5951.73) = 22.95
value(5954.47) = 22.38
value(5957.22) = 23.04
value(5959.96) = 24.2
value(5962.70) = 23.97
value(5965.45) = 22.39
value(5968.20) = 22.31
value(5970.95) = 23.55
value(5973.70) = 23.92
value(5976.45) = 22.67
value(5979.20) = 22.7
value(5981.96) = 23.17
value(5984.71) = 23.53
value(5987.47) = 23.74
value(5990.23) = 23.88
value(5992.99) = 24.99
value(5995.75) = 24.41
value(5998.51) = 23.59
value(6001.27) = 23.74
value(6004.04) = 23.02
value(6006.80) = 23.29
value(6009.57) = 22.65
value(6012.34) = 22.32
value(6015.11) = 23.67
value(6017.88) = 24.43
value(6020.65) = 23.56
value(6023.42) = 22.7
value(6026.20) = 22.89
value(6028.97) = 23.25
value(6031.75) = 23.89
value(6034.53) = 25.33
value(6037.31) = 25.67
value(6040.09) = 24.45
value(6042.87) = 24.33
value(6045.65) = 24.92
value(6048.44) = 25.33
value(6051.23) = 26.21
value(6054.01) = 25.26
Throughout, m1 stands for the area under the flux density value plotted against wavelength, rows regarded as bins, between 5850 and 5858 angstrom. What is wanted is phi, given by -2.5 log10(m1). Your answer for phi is -5.74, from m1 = 197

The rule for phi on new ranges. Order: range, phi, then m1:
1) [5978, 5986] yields -5.67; 185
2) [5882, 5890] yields -5.62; 177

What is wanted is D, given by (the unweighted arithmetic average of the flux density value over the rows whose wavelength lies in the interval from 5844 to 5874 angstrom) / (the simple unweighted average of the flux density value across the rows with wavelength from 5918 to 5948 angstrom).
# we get 1.02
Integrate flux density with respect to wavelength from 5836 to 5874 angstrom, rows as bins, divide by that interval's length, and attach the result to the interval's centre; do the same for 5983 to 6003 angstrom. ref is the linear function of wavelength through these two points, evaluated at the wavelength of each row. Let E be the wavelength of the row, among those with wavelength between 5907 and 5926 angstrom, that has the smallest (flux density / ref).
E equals 5916.21 angstrom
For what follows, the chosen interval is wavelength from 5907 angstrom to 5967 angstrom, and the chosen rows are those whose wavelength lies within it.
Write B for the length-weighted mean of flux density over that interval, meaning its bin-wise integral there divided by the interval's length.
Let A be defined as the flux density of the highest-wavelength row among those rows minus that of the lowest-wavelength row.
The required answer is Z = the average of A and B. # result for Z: 11.0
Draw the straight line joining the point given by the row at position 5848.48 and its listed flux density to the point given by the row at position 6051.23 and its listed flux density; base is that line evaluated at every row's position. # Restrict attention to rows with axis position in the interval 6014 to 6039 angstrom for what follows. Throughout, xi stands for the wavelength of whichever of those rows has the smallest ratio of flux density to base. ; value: 6023.42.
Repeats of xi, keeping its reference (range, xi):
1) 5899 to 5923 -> 5899.88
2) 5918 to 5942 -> 5929.84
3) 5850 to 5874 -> 5872.77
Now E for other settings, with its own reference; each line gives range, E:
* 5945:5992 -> 5954.47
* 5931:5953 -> 5951.73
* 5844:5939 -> 5891.74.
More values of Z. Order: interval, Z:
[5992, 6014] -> 10.4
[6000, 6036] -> 12.5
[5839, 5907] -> 10.7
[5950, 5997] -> 12.4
